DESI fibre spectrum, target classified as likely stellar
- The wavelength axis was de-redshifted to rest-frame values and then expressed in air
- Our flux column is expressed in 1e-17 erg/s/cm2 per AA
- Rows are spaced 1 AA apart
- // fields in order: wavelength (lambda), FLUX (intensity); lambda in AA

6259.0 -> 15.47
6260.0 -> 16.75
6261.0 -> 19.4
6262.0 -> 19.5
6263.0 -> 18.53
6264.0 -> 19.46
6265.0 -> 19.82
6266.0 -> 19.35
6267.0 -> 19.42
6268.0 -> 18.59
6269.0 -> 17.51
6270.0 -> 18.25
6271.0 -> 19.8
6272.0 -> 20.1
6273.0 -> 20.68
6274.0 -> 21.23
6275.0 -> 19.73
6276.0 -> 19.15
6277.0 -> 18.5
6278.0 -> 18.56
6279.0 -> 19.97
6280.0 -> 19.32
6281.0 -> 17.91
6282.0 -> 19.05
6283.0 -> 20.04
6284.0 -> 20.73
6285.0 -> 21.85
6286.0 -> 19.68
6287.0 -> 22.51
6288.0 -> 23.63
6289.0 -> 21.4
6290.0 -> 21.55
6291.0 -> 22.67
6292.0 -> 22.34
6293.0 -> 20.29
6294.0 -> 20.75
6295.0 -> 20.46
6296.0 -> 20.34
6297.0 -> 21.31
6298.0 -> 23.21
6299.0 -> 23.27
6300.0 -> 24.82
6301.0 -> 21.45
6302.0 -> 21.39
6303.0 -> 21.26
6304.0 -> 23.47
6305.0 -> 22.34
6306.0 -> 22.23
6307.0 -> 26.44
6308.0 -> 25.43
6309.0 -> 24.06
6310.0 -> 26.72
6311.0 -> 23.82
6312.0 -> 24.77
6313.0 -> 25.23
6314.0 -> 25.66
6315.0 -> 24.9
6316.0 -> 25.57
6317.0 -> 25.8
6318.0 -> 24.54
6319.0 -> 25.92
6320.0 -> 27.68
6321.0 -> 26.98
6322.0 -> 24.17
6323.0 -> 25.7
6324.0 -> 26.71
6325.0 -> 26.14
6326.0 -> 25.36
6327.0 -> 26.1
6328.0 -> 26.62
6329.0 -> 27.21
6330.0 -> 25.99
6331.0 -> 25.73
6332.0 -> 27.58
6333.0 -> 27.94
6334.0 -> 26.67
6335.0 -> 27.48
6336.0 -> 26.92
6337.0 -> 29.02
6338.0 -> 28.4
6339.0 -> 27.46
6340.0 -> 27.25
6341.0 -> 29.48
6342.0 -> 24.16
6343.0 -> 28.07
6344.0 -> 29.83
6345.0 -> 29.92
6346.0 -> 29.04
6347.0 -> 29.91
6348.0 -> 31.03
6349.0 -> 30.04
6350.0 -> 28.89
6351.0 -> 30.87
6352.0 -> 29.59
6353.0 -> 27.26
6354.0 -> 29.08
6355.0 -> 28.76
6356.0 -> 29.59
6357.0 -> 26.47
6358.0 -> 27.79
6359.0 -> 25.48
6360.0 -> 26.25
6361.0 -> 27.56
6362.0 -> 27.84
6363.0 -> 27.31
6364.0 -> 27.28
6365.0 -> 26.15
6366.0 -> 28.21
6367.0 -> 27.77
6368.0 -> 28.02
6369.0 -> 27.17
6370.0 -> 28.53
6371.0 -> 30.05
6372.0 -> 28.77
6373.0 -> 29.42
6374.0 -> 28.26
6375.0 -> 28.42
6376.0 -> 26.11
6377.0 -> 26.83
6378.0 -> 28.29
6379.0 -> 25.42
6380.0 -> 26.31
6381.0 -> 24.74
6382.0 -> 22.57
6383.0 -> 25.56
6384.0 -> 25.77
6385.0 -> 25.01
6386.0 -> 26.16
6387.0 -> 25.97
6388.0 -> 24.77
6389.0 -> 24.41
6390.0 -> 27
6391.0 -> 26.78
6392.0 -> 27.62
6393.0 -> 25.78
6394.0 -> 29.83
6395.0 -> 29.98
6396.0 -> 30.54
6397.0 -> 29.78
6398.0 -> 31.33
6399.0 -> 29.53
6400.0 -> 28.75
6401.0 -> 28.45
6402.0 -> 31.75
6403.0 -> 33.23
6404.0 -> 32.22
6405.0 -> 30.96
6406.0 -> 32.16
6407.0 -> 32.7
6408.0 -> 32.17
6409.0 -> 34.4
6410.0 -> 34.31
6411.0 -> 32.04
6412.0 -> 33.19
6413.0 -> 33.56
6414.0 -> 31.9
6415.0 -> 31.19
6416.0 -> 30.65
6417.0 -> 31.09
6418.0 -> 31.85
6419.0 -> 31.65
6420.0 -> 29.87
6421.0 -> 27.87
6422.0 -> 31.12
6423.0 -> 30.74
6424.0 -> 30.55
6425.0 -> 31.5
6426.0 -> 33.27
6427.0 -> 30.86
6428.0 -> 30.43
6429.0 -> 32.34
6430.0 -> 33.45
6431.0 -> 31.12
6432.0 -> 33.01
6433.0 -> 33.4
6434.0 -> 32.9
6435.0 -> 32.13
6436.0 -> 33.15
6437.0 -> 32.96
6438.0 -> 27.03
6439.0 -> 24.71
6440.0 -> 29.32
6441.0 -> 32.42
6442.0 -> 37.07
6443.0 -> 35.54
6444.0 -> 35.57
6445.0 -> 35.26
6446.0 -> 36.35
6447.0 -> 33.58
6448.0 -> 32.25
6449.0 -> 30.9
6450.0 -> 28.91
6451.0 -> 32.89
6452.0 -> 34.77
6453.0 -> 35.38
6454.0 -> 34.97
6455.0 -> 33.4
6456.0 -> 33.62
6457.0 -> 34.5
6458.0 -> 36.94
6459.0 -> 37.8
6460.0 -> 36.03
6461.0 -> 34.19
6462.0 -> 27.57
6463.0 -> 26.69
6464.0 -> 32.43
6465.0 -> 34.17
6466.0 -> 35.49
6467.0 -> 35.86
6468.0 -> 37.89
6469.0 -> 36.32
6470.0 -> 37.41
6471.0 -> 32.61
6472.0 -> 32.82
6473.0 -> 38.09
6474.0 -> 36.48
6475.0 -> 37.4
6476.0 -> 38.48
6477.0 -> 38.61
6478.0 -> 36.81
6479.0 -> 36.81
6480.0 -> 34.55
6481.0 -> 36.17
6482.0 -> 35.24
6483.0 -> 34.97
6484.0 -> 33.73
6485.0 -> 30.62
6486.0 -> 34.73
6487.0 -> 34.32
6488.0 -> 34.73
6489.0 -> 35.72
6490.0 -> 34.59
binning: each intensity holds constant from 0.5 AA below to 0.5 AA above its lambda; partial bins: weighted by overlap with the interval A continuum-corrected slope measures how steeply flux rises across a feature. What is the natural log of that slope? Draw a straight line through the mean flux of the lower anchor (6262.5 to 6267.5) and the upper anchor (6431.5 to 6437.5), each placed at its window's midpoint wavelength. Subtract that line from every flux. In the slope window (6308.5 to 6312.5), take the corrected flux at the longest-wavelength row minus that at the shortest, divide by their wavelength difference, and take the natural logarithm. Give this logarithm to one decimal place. -1.9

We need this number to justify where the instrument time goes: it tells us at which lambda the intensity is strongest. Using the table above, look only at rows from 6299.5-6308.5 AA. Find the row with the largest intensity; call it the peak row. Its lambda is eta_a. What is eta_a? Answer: 6307.0 AA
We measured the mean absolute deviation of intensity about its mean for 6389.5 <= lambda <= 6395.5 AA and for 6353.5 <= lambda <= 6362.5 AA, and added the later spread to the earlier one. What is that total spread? 2.5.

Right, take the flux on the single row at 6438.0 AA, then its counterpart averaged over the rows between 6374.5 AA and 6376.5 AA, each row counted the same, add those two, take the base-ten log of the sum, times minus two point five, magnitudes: -4.34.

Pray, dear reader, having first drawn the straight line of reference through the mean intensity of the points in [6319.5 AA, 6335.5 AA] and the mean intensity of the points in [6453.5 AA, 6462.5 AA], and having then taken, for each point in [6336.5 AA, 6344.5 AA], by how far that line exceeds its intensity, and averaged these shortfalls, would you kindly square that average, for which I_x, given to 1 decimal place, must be 0.5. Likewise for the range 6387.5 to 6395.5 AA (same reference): 11.0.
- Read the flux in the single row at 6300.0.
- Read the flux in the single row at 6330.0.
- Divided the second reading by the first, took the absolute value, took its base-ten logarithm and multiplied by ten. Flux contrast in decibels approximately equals 0.20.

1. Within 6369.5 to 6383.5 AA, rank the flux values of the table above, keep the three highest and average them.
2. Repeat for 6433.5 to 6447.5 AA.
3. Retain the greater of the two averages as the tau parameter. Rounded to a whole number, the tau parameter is 36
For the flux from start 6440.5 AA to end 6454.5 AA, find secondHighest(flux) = 36.35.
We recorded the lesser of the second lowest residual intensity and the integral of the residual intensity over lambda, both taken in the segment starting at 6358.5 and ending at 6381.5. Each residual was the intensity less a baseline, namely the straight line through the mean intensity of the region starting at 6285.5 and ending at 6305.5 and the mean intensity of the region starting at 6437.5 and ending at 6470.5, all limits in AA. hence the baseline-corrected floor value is -3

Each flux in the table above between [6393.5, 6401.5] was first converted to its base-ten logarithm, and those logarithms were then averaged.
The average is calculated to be 1.474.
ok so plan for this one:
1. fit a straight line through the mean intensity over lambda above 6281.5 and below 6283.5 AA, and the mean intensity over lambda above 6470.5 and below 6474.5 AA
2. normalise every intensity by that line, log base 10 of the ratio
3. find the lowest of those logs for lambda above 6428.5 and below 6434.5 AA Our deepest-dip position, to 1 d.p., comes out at 6431.0 AA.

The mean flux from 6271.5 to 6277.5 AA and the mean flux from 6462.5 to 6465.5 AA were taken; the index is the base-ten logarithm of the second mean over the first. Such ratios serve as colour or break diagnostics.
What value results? 0.19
